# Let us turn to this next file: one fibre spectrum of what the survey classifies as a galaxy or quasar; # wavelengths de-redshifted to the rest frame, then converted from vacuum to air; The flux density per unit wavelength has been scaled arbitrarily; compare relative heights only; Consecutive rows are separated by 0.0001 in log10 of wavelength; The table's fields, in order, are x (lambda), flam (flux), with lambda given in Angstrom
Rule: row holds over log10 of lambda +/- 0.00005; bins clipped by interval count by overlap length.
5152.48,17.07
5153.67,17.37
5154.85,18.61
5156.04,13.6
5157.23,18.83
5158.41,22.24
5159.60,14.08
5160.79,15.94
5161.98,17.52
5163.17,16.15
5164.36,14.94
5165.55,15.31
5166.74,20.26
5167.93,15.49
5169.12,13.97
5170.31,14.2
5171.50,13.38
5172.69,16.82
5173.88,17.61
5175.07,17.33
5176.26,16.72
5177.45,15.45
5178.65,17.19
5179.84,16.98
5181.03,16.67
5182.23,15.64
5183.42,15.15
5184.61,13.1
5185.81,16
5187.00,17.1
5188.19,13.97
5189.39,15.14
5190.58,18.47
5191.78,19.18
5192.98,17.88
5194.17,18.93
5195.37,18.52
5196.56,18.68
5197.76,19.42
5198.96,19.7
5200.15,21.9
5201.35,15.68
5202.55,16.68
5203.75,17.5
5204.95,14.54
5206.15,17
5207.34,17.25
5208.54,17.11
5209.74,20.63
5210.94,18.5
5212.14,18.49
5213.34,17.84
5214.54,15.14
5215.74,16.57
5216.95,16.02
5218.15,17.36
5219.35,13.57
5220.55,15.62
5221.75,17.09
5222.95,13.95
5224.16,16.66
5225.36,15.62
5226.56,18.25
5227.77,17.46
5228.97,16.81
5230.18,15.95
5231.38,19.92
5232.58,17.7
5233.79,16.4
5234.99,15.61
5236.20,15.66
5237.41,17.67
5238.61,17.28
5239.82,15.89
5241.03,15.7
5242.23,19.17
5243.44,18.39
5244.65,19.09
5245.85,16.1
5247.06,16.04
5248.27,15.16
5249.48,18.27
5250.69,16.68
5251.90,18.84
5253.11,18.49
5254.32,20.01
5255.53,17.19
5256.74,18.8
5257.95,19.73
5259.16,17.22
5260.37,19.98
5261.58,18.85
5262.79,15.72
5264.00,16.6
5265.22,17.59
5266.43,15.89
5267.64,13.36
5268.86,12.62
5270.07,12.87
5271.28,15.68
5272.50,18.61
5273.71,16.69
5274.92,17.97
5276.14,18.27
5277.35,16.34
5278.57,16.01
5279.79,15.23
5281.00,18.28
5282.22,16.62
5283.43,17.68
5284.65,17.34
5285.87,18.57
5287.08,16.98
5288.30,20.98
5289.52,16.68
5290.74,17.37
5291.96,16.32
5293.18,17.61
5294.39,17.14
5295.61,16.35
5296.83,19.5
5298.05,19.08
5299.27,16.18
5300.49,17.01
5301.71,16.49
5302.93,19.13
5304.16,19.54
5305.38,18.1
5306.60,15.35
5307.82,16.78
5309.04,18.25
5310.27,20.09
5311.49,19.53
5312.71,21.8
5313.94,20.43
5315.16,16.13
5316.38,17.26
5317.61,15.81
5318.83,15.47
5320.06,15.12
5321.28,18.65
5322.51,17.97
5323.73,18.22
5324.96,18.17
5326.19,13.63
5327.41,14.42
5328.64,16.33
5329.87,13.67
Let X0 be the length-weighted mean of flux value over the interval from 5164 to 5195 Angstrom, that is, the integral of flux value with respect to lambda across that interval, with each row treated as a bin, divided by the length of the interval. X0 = 16.3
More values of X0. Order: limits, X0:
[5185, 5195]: 17.0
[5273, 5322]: 17.6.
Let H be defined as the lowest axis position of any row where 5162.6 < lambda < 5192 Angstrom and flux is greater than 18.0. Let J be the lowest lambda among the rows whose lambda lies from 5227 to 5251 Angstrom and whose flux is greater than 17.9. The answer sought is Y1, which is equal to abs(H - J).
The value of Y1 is 64.6 Angstrom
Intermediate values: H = 5166.74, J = 5231.38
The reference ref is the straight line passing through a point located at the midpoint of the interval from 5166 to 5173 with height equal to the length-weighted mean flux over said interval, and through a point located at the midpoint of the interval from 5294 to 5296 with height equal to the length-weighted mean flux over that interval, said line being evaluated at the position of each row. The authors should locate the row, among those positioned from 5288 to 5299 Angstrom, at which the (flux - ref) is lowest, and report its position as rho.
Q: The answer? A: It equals 5295.61 Angstrom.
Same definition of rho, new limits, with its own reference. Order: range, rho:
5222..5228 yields 5222.95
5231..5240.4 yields 5234.99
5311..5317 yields 5315.16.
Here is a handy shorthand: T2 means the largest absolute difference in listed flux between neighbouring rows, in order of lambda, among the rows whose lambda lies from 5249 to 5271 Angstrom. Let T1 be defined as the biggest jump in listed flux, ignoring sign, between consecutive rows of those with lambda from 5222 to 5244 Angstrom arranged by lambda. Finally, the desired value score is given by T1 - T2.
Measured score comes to 0.8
